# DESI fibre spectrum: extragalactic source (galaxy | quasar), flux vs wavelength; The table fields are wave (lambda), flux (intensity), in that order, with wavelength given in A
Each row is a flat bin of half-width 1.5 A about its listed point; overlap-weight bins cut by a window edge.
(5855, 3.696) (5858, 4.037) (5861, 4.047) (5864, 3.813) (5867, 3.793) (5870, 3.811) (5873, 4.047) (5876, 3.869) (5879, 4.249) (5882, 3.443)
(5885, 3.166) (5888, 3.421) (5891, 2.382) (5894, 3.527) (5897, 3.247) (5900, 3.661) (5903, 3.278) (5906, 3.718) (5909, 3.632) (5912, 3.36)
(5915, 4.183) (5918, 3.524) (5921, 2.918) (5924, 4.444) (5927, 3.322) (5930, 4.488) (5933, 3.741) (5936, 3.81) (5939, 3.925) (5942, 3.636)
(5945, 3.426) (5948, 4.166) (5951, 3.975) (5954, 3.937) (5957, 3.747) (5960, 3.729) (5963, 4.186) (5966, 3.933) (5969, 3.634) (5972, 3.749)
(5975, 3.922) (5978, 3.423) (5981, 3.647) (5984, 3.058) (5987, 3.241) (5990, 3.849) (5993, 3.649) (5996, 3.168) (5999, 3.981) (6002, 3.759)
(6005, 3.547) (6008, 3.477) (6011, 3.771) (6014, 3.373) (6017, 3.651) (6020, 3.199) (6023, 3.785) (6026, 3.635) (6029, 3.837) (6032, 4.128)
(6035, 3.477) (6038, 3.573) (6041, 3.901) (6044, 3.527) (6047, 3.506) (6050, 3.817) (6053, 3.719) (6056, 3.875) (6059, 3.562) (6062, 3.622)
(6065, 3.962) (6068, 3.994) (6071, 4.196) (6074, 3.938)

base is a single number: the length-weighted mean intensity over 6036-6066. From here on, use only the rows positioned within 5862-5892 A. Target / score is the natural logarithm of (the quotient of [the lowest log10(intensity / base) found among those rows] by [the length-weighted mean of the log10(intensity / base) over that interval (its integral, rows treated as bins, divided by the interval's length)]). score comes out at 2.7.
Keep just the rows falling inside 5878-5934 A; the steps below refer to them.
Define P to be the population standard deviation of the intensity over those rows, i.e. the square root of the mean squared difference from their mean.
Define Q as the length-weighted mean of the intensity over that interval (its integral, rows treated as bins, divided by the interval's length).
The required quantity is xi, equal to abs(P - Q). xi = 3.05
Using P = 0.50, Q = 3.56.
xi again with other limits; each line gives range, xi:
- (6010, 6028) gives 3.36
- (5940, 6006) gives 3.41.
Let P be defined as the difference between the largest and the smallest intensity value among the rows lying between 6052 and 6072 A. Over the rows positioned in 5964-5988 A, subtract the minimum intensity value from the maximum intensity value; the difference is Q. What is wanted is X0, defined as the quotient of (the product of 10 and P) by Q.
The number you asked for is 7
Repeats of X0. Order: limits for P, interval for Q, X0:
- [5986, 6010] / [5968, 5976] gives 28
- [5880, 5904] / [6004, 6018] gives 32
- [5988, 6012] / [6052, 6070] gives 19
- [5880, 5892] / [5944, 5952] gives 14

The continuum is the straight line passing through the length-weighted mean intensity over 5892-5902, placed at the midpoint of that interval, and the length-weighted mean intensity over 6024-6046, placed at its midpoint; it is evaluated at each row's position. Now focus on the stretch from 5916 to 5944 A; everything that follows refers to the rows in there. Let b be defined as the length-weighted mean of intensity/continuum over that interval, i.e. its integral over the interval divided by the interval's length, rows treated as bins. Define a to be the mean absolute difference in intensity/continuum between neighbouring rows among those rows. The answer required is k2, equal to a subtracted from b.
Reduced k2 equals 0.88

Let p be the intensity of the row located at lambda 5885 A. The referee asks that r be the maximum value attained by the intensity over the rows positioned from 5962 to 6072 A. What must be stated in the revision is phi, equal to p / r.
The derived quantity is 0.75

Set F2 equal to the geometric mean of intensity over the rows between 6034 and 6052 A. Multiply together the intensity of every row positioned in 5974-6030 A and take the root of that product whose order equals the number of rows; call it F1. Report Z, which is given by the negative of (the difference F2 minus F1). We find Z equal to -0.1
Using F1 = 3.57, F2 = 3.63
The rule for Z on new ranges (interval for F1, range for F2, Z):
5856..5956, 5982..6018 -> 0.1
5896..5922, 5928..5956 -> -0.4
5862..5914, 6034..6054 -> -0.1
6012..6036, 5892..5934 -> 0.0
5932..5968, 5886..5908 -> 0.6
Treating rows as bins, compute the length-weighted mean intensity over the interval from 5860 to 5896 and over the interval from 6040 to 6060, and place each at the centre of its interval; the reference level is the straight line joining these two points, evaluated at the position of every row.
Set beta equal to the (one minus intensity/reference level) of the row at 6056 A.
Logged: -0.05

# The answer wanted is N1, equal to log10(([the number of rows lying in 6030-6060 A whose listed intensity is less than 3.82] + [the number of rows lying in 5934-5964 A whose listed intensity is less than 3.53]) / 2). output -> 0.60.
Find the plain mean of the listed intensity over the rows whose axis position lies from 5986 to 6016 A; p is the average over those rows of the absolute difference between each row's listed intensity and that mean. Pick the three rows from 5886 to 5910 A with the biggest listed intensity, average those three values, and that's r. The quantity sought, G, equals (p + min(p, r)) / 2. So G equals 0.22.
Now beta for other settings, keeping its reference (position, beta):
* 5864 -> -0.06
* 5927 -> 0.09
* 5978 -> 0.07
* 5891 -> 0.34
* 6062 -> 0.02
